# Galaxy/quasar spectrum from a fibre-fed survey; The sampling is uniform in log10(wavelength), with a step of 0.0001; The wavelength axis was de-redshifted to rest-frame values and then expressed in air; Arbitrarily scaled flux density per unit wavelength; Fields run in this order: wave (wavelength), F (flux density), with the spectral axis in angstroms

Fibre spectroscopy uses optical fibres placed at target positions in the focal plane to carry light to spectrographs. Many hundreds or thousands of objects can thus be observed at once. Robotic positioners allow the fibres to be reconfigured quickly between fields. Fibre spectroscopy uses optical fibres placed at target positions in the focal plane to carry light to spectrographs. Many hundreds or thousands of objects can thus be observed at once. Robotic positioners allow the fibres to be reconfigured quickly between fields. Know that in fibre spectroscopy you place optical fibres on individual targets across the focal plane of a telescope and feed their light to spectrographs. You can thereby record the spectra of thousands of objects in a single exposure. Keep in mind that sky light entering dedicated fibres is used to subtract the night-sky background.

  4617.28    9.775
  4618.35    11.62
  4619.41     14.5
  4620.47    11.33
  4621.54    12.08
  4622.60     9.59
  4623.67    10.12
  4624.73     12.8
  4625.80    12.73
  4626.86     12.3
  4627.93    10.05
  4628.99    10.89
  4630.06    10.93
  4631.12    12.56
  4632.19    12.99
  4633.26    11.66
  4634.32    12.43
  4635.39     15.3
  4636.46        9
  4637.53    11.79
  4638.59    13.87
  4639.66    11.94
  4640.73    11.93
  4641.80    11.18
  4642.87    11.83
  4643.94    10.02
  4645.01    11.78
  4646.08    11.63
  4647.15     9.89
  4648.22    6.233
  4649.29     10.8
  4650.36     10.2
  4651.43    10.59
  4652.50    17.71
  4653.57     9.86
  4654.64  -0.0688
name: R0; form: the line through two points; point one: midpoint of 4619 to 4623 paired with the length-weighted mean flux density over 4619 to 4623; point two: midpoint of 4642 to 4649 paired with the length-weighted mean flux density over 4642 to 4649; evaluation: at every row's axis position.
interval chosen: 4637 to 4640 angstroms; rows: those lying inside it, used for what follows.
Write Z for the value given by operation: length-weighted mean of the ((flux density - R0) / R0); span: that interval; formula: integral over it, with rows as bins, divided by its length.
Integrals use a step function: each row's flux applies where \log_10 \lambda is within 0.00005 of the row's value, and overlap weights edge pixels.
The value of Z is 0.171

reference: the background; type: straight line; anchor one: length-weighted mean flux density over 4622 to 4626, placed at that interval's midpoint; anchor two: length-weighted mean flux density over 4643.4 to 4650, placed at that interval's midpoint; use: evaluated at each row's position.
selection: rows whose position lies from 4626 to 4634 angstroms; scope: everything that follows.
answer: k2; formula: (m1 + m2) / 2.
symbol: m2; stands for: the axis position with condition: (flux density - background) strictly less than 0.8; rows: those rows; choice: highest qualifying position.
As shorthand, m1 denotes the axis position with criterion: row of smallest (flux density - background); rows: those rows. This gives 4629.0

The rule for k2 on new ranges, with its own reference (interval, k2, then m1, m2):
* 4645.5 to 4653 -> 4649.8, 4648.22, 4651.43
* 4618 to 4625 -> 4623.1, 4622.60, 4623.67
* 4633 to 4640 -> 4636.5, 4636.46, 4636.46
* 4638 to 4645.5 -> 4643.9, 4643.94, 4643.94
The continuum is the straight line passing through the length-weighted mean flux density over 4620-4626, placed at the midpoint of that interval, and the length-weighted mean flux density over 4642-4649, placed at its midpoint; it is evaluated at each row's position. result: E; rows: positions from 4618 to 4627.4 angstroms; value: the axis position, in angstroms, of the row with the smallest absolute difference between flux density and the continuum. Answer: 4618.35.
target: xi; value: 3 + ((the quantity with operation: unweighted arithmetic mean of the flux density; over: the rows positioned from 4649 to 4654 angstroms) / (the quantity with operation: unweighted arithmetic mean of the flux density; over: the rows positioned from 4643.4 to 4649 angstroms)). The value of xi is 4.19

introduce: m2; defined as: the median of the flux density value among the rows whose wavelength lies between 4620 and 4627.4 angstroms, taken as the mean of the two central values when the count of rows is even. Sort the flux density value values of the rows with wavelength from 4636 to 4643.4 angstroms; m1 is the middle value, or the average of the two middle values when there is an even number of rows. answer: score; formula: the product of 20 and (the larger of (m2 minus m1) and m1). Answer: 237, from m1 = 11.8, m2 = 12.1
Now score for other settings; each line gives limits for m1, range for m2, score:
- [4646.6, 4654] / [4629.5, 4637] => 204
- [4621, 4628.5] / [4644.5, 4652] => 242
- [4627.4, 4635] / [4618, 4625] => 233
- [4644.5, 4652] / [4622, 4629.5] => 212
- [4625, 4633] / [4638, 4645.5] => 246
